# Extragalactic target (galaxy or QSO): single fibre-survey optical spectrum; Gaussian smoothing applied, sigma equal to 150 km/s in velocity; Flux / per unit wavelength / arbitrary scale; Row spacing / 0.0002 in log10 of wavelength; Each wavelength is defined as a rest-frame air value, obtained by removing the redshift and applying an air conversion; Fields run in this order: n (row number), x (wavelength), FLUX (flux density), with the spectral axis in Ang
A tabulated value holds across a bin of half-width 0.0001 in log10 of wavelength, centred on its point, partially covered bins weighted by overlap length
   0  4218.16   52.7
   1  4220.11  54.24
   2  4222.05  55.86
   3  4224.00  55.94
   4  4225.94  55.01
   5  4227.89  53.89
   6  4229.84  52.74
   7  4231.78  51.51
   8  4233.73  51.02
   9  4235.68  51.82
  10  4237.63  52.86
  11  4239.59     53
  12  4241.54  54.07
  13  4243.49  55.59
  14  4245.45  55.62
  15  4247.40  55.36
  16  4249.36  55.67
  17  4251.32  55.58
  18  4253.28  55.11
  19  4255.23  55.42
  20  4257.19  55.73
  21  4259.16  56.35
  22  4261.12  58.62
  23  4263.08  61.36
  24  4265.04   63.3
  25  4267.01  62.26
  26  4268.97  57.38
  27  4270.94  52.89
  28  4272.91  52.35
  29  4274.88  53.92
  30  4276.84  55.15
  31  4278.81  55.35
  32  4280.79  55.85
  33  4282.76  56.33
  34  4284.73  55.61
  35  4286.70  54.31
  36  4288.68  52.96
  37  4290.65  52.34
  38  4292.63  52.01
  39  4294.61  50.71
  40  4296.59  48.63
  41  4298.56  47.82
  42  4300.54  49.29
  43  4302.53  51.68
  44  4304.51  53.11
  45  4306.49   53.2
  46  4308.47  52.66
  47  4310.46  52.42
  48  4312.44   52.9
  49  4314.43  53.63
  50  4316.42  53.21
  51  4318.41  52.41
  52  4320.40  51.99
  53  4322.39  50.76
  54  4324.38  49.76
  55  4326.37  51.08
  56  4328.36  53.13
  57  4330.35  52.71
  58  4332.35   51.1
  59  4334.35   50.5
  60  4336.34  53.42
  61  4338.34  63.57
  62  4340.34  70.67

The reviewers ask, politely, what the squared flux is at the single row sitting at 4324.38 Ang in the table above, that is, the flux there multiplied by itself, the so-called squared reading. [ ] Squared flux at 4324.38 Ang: 2476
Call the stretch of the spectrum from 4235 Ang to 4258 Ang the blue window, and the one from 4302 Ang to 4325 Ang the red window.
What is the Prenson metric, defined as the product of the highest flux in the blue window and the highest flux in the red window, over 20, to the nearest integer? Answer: 149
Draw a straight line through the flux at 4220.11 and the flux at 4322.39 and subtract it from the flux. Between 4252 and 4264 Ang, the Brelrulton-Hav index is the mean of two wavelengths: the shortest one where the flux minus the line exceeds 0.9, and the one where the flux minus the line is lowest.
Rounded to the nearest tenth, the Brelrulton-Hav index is 4253.3 Ang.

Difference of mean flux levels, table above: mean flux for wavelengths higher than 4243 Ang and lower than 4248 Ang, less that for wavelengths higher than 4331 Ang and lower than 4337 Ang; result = 3.9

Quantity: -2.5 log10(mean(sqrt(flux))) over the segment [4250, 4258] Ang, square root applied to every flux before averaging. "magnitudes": -2.18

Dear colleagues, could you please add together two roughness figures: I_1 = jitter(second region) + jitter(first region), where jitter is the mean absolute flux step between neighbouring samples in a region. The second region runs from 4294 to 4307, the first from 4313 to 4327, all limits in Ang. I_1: 2.2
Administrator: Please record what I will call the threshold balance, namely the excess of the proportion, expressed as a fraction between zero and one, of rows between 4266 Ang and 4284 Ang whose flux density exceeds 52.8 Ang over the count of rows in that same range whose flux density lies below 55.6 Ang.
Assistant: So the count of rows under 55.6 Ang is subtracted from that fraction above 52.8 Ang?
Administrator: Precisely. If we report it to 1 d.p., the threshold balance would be -4.1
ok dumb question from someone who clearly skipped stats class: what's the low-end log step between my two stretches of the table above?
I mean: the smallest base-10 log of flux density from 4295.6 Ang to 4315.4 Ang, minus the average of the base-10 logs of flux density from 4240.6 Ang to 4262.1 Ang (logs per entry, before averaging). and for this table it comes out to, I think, -0.066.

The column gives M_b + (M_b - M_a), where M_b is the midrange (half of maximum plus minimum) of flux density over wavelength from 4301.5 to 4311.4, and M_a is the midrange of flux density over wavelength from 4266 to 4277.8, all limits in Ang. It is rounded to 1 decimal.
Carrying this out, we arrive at 47.6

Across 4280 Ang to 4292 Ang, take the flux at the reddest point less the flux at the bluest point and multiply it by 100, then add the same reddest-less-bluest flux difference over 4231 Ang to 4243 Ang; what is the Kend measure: -348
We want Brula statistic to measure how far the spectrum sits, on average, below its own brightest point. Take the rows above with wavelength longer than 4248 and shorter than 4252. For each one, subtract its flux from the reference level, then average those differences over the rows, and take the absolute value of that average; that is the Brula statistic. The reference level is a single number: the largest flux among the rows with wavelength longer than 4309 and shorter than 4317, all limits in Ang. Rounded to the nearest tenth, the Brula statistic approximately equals 2.0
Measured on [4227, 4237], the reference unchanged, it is 1.4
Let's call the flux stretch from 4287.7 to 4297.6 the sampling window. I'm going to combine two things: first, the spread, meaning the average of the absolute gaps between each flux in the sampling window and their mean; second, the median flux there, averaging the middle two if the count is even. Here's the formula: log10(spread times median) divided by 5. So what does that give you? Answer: 0.37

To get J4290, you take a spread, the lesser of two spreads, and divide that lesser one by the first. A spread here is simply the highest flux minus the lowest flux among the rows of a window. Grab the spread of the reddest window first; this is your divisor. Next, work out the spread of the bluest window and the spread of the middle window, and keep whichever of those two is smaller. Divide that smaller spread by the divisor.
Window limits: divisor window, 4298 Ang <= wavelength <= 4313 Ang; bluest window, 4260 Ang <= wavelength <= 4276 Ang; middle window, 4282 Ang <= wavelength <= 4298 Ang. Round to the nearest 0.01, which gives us 1.43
